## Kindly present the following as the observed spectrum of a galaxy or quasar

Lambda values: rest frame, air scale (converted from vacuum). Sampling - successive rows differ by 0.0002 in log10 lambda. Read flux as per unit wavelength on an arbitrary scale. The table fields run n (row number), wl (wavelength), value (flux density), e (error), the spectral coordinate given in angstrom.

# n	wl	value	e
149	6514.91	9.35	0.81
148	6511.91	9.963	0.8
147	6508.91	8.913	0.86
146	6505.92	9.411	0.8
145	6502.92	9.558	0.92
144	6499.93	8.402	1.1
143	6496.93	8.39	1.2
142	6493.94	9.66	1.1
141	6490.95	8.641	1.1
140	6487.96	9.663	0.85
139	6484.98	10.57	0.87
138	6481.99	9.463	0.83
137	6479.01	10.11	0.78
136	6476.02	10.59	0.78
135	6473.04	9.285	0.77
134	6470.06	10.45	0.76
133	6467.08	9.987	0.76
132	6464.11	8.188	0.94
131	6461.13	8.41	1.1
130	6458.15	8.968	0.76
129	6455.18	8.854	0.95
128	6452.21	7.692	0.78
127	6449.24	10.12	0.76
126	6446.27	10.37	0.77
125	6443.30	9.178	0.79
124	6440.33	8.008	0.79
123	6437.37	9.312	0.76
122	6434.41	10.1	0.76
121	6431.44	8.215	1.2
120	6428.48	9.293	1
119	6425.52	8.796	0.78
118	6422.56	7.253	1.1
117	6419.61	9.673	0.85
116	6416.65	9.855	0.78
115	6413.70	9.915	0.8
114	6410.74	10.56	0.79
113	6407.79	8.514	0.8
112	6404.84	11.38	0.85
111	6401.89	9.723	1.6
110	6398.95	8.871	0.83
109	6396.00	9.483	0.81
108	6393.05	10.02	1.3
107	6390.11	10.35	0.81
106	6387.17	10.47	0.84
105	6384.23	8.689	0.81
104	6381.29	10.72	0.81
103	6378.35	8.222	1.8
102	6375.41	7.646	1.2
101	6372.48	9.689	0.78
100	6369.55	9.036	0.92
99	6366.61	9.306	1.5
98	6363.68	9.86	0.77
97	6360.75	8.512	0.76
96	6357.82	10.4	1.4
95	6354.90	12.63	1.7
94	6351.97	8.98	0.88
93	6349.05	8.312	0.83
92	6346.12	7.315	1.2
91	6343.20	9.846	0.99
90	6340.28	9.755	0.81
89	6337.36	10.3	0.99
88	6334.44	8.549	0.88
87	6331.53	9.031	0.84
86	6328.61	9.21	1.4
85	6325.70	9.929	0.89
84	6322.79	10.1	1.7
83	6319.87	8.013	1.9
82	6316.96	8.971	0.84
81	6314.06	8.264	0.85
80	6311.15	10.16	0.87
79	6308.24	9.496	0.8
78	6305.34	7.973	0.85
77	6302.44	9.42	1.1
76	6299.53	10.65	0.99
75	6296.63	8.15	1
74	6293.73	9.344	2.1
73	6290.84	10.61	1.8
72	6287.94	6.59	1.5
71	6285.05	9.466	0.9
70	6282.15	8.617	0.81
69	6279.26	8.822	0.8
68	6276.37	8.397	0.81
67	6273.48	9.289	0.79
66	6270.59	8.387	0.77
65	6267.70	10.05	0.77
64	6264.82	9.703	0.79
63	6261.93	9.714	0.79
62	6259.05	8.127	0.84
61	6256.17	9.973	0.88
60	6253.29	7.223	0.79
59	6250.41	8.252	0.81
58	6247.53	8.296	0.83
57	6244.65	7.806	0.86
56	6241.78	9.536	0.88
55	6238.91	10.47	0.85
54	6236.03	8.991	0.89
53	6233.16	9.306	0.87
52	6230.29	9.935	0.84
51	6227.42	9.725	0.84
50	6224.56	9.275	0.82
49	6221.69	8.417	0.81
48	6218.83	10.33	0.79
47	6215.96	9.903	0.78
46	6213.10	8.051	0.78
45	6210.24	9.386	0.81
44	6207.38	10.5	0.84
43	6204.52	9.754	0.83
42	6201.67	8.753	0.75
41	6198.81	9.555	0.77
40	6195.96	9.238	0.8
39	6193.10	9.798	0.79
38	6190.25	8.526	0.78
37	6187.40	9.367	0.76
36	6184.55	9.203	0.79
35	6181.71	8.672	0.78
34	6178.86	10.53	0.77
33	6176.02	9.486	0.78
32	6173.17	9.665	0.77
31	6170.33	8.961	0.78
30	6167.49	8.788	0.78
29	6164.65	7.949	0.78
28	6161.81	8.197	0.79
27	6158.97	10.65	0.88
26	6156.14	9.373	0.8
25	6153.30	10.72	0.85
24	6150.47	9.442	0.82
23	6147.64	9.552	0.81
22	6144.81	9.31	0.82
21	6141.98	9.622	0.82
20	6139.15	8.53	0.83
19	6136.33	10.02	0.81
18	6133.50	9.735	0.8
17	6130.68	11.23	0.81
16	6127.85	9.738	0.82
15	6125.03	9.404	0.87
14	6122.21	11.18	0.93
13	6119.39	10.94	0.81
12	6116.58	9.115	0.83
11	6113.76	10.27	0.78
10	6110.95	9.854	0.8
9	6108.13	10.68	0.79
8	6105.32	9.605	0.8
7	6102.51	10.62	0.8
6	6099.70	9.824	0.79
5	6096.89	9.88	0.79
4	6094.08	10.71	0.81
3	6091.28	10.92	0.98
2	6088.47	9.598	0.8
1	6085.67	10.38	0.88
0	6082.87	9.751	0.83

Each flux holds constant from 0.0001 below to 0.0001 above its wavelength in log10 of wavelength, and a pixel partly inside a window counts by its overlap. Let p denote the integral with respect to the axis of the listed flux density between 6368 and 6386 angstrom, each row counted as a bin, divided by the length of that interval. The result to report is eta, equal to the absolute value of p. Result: 9.0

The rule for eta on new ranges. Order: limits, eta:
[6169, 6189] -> 9.4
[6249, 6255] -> 7.8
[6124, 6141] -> 9.8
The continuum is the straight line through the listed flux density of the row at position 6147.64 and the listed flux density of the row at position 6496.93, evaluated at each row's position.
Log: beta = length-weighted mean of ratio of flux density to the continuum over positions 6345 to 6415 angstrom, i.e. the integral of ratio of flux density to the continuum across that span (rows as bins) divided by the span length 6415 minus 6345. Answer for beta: 1.09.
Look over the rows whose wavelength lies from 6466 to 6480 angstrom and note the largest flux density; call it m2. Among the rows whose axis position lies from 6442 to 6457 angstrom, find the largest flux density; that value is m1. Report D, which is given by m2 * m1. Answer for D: 110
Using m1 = 10.37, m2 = 10.59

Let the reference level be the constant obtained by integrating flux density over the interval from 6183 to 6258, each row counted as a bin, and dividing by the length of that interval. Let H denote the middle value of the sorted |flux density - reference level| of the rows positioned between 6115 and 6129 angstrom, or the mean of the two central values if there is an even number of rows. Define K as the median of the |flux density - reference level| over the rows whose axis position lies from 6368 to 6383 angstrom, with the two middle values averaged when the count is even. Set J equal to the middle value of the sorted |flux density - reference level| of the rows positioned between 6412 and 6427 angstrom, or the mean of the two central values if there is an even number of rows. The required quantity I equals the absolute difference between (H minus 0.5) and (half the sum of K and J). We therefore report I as 0.8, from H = 0.5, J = 0.6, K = 1.0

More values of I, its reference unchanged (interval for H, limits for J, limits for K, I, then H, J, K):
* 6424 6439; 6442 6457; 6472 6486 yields 1.0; 0.4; 0.9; 0.9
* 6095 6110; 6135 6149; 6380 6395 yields 0.6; 0.7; 0.4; 1.1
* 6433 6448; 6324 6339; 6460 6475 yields 0.3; 0.9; 0.7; 0.8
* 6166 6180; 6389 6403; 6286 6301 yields 1.0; 0.4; 0.5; 1.4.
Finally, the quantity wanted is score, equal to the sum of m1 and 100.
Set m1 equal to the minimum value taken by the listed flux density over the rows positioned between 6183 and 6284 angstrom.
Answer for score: 107.2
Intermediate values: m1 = 7.223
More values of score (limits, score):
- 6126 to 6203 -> 107.9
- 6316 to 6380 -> 107.3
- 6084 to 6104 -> 109.6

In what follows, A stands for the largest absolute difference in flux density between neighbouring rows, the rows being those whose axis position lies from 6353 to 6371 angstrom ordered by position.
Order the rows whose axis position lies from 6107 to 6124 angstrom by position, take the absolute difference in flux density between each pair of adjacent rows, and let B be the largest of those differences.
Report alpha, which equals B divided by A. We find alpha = 0.8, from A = 2.2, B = 1.8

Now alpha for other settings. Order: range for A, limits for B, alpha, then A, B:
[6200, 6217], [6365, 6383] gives 1.3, 1.9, 2.5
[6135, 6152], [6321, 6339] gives 1.2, 1.5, 1.8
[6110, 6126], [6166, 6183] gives 1.0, 1.8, 1.9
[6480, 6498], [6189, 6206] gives 1.0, 1.3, 1.3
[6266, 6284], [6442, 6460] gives 1.5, 1.7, 2.4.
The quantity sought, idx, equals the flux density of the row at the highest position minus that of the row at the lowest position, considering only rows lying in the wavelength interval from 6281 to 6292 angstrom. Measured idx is 2.0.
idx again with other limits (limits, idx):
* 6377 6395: 1.8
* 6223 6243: 0.3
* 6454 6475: 0.4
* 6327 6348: -1.9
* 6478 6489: -0.4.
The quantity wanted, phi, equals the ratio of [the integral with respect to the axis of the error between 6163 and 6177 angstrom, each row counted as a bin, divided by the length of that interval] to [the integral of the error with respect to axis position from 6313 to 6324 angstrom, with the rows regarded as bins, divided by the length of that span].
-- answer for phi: 0.58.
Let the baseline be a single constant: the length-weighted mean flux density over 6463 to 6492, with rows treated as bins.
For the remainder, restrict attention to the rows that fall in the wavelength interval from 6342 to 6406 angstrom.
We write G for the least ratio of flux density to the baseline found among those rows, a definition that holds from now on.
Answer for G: 0.75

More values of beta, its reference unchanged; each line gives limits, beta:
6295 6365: 1.04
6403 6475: 1.08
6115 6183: 1.01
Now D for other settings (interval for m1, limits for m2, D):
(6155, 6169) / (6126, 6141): 120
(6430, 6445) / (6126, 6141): 113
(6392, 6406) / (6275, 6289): 108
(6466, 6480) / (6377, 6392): 114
